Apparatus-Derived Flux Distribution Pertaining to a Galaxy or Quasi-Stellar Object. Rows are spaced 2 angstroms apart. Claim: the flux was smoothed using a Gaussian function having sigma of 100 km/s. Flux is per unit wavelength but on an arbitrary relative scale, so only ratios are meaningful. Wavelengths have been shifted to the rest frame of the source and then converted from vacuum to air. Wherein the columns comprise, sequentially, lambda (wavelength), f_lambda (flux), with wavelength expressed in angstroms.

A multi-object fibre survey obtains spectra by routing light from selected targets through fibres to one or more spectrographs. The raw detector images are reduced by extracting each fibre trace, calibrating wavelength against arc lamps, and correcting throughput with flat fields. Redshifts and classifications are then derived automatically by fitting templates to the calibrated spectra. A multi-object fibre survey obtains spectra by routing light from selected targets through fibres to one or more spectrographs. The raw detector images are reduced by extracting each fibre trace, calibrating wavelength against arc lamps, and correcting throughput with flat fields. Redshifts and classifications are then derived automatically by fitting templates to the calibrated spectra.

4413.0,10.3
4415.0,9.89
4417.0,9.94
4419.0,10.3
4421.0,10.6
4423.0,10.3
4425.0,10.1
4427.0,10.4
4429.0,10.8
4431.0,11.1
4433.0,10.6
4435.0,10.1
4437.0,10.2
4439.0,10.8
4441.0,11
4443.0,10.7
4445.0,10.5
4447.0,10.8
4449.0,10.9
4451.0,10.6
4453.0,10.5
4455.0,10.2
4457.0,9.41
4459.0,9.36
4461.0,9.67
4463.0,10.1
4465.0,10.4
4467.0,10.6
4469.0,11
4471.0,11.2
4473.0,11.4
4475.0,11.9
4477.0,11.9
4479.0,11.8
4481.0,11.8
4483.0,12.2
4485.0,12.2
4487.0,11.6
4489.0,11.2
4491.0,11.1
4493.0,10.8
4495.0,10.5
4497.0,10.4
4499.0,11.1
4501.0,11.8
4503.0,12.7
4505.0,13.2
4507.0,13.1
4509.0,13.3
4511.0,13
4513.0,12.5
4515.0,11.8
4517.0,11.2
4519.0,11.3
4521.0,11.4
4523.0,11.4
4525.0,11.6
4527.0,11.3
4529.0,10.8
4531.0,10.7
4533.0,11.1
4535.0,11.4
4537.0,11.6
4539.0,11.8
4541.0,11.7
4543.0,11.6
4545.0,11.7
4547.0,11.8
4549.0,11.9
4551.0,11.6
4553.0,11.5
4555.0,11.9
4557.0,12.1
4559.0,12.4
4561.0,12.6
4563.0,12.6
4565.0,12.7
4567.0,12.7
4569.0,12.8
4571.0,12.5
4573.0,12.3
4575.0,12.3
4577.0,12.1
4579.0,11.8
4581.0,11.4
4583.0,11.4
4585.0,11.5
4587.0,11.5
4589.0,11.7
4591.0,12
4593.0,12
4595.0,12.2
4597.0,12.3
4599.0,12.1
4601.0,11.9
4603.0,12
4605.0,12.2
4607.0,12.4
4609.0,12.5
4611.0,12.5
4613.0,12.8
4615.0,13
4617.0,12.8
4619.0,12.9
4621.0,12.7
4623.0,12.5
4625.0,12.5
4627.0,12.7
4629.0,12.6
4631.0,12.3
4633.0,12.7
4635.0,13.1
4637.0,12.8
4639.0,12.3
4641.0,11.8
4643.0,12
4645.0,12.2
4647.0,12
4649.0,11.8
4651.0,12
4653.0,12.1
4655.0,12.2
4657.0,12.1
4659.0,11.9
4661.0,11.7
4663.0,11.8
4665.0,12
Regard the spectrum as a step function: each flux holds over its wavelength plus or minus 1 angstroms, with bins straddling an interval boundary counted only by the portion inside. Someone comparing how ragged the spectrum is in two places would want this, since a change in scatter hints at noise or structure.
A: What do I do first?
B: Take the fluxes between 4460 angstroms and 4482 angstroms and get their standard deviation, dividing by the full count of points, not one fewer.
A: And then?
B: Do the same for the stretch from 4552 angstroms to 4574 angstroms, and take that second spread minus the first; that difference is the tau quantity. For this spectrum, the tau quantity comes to -0.4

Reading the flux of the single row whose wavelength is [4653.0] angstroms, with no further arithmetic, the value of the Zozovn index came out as 12.1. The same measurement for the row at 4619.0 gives 12.9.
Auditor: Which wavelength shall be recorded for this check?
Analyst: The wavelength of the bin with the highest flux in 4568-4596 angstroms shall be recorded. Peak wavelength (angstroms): 4569.0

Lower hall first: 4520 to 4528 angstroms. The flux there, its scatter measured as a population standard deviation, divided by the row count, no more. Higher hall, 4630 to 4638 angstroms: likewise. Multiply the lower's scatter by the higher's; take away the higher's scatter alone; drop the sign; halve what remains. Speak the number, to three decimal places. 0.127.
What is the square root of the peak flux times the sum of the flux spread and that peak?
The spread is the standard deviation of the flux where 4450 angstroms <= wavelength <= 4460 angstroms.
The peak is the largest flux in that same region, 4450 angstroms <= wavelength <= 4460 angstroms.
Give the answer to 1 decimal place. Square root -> 10.9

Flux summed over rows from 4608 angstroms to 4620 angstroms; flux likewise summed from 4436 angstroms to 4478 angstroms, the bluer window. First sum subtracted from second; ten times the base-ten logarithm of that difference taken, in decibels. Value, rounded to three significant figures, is 21.7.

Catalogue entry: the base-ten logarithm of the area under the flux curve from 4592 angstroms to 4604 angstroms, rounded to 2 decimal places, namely 2.16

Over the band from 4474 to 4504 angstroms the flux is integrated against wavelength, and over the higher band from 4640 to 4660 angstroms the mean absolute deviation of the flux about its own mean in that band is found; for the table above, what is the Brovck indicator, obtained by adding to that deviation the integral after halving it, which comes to 173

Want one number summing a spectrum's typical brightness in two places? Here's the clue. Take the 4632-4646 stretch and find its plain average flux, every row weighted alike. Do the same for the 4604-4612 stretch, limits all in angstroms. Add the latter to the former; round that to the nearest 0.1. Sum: 24.8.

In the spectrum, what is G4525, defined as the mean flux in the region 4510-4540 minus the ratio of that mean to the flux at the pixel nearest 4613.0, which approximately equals 10.6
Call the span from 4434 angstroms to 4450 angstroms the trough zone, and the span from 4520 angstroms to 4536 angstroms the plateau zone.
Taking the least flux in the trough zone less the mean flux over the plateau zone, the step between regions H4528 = -1.1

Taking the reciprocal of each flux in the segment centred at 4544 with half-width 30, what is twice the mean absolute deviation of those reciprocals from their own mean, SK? 0.006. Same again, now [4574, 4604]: 0.004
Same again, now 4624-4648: 0.004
